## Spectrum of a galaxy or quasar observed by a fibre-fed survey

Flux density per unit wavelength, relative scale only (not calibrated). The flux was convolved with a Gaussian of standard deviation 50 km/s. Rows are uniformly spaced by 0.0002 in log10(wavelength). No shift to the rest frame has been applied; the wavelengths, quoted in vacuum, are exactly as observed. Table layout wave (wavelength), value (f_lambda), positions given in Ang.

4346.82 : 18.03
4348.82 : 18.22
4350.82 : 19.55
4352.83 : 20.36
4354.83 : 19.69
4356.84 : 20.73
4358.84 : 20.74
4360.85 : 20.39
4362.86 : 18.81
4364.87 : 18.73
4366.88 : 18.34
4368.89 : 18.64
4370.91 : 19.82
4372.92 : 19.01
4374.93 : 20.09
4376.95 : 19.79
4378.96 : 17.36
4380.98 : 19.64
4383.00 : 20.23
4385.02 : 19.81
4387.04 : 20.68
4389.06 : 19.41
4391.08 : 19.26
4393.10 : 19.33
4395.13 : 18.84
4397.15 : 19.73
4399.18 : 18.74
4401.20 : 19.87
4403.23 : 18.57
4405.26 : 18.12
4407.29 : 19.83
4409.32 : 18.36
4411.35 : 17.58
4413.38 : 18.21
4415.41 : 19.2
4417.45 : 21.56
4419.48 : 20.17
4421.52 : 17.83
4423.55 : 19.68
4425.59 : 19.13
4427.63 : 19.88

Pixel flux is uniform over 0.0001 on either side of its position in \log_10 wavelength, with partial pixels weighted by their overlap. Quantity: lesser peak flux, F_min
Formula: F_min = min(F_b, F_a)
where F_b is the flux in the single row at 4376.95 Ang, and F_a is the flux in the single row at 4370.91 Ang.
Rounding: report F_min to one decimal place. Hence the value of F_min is 19.8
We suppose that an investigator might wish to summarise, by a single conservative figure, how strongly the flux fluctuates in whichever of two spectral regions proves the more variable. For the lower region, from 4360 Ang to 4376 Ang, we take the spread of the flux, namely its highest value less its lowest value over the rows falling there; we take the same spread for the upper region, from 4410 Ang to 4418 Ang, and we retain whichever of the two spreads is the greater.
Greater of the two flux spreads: 4.0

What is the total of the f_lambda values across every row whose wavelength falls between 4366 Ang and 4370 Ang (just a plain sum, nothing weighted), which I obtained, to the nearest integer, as 37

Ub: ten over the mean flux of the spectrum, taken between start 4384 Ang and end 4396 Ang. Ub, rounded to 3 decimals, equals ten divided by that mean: 0.511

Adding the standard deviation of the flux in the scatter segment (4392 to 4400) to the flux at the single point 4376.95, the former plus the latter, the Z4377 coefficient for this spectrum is 20.2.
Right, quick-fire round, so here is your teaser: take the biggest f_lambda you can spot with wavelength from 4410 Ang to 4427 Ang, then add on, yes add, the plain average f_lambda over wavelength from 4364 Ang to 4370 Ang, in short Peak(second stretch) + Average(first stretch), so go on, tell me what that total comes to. 40.1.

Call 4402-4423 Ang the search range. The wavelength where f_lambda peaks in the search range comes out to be 4417.45 Ang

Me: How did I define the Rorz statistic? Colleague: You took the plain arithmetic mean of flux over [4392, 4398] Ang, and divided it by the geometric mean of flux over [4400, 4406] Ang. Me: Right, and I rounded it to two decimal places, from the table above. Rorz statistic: 1.02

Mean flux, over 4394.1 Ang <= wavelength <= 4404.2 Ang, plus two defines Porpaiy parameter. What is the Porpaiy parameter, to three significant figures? 21.1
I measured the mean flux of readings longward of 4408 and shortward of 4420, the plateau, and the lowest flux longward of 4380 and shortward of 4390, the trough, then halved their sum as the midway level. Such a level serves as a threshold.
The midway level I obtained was 19.3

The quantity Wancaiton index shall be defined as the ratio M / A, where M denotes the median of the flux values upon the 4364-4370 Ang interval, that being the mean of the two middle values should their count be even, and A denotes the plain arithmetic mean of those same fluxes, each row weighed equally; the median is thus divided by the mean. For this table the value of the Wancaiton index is 1.004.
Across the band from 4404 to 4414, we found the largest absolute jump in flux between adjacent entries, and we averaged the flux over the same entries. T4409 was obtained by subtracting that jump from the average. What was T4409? 16.7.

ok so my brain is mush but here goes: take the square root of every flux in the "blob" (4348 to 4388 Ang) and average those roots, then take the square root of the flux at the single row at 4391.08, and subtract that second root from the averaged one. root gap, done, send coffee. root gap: 0.030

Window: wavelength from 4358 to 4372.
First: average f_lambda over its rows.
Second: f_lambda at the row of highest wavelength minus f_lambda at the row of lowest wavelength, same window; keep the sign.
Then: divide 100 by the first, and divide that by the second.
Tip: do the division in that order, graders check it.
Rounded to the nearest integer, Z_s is -6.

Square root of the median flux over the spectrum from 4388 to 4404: 4.39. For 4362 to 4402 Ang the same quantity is 4.40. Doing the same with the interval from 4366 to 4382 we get 4.40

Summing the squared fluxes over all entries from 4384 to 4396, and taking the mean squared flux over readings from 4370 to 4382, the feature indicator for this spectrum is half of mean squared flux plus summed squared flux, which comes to 1335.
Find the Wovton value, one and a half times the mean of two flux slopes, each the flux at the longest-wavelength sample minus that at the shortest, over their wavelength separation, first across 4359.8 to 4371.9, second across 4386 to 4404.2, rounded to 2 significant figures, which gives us -0.14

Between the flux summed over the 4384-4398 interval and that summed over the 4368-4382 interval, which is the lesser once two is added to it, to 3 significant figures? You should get 136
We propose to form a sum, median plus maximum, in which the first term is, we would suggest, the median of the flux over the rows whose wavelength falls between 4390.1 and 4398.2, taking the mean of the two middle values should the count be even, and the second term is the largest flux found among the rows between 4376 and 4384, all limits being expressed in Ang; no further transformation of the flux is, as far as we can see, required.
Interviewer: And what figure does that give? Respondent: 39.5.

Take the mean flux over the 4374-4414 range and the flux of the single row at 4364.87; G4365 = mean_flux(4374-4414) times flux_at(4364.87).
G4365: 359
